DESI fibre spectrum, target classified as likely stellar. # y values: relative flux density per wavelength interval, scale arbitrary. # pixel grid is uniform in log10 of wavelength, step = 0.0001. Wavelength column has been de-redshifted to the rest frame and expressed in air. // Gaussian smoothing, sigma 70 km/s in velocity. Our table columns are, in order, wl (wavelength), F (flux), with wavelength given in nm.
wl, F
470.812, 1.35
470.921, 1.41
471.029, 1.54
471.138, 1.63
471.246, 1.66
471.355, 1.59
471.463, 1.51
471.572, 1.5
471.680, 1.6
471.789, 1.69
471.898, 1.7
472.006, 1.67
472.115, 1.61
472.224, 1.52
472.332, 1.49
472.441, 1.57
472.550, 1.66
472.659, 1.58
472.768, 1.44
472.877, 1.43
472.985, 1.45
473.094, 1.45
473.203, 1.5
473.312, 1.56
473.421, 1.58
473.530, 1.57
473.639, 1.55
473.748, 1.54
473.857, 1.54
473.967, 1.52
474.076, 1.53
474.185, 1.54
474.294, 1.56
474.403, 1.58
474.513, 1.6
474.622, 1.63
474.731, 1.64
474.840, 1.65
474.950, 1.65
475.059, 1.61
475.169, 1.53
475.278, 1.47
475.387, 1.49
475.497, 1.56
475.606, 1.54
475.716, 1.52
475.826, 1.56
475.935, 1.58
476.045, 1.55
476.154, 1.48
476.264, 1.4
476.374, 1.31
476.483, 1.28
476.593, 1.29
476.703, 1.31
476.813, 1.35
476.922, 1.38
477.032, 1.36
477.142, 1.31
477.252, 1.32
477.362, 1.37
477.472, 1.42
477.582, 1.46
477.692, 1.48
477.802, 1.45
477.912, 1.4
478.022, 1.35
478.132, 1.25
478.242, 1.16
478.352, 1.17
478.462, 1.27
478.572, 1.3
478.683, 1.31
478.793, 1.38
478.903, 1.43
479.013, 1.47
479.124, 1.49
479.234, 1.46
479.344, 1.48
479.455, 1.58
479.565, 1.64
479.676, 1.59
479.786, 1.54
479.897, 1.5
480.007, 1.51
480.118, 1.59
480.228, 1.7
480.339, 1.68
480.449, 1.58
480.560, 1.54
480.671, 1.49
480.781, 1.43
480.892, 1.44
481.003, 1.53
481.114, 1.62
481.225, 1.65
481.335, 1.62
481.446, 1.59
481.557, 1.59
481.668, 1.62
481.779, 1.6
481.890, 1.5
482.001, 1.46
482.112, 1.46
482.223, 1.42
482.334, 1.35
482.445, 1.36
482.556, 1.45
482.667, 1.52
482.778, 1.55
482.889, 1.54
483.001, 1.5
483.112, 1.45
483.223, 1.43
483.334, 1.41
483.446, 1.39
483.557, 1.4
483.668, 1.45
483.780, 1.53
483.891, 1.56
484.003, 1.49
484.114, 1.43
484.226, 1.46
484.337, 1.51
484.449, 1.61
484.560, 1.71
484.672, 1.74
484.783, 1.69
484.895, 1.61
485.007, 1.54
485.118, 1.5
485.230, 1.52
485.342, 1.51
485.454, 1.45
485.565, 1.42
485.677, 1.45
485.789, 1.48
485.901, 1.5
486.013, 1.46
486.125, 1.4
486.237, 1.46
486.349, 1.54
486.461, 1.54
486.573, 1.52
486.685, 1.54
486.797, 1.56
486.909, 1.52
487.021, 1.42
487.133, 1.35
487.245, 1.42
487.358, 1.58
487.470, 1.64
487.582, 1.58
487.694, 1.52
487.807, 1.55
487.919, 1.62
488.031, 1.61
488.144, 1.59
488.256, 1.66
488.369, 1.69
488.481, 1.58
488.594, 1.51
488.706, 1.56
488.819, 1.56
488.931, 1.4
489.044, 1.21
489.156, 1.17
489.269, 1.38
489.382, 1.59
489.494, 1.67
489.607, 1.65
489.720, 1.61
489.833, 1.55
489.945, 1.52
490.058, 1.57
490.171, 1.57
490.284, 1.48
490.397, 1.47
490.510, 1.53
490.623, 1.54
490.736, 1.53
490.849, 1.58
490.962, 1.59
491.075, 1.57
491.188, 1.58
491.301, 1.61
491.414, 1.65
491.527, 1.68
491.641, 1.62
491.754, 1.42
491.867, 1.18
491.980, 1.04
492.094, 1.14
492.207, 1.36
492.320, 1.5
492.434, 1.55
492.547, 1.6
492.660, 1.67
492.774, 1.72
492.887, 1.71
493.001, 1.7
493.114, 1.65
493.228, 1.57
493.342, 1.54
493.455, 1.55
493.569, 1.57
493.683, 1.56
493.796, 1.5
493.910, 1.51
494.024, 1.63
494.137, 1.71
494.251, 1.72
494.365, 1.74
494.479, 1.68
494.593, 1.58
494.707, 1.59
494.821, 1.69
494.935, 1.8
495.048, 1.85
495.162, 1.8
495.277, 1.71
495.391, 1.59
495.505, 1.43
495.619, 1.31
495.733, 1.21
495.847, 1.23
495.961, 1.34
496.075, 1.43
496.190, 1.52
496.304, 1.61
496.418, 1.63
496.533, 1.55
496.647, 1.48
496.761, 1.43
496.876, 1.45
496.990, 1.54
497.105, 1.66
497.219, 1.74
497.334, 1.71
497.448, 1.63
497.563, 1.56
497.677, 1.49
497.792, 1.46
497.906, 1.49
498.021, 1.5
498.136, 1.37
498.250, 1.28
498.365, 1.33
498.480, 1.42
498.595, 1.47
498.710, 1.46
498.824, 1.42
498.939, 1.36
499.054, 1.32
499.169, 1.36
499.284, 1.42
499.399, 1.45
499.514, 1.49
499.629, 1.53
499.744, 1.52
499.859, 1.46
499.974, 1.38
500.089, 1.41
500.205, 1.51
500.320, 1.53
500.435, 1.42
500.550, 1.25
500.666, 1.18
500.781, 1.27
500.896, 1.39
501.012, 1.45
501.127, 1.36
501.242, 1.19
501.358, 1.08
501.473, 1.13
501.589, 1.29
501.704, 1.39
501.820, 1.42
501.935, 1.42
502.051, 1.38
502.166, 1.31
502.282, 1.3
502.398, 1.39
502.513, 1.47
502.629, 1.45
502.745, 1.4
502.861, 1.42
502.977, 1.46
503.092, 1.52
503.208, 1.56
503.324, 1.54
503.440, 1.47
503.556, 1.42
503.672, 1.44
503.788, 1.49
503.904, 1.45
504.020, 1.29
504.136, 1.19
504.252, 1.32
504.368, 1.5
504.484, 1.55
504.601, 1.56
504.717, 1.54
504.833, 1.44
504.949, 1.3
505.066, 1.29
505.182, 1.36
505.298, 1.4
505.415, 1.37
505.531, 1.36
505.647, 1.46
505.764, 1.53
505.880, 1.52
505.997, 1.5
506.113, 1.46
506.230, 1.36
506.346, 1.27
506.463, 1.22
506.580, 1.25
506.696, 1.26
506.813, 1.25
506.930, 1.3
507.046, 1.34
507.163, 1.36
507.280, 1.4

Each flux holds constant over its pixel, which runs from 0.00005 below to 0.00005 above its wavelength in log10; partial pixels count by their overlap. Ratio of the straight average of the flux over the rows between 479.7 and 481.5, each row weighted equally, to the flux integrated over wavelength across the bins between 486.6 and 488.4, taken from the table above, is 0.560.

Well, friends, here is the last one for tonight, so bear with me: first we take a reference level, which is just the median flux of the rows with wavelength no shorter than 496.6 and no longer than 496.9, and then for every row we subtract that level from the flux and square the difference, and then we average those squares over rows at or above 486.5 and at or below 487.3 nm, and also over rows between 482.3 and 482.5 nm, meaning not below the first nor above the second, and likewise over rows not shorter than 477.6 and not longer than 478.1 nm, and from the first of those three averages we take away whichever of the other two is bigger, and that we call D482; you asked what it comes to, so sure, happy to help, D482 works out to -0.003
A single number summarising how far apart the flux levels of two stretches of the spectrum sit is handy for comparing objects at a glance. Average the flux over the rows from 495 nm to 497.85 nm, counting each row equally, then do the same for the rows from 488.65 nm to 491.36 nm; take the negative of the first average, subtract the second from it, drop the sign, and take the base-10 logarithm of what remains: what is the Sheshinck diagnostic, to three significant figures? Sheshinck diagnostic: 0.485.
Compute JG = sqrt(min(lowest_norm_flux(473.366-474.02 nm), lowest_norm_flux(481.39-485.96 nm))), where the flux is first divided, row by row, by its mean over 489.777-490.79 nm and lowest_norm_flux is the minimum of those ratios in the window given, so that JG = 0.94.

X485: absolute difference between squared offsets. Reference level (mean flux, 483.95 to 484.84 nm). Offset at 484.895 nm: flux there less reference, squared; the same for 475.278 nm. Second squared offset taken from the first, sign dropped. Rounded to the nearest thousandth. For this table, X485 0.011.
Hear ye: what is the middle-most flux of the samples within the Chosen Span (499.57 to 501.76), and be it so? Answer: 1.39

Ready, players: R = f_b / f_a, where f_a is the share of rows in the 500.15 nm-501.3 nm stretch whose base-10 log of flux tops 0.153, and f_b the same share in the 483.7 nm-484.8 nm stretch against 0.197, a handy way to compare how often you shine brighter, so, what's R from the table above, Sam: 1.3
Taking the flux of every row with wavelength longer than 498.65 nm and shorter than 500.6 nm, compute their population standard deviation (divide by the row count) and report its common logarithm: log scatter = -1.12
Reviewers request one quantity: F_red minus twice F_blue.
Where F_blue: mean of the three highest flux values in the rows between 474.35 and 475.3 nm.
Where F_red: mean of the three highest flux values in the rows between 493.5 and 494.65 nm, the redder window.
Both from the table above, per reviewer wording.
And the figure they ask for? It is -1.57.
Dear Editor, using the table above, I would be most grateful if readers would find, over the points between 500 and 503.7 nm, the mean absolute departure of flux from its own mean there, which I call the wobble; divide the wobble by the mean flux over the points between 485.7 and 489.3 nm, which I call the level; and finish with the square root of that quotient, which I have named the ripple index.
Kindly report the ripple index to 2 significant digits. 0.25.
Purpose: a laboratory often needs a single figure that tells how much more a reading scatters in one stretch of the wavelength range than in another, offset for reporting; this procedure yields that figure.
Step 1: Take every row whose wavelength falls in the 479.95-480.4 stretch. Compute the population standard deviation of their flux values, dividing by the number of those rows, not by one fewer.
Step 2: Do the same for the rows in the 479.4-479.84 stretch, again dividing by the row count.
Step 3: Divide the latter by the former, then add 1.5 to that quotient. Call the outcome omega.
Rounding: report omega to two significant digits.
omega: 2.0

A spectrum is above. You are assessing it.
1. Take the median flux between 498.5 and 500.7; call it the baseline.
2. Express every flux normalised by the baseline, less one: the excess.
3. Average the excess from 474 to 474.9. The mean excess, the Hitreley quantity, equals 0.12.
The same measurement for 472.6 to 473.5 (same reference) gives 0.06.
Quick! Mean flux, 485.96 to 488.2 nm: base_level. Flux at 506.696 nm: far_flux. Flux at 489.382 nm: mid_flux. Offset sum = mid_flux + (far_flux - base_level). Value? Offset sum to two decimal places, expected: 1.33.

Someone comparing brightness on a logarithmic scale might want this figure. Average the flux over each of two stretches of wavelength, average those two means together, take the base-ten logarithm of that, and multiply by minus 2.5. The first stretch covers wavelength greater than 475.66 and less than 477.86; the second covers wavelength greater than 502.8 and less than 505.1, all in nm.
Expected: -0.383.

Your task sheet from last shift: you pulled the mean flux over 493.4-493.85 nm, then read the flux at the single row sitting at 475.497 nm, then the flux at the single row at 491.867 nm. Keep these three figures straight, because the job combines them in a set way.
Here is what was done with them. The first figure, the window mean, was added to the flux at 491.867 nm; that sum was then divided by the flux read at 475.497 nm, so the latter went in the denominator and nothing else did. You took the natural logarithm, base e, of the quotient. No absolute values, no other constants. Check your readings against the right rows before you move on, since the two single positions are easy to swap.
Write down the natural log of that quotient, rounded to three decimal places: 0.558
